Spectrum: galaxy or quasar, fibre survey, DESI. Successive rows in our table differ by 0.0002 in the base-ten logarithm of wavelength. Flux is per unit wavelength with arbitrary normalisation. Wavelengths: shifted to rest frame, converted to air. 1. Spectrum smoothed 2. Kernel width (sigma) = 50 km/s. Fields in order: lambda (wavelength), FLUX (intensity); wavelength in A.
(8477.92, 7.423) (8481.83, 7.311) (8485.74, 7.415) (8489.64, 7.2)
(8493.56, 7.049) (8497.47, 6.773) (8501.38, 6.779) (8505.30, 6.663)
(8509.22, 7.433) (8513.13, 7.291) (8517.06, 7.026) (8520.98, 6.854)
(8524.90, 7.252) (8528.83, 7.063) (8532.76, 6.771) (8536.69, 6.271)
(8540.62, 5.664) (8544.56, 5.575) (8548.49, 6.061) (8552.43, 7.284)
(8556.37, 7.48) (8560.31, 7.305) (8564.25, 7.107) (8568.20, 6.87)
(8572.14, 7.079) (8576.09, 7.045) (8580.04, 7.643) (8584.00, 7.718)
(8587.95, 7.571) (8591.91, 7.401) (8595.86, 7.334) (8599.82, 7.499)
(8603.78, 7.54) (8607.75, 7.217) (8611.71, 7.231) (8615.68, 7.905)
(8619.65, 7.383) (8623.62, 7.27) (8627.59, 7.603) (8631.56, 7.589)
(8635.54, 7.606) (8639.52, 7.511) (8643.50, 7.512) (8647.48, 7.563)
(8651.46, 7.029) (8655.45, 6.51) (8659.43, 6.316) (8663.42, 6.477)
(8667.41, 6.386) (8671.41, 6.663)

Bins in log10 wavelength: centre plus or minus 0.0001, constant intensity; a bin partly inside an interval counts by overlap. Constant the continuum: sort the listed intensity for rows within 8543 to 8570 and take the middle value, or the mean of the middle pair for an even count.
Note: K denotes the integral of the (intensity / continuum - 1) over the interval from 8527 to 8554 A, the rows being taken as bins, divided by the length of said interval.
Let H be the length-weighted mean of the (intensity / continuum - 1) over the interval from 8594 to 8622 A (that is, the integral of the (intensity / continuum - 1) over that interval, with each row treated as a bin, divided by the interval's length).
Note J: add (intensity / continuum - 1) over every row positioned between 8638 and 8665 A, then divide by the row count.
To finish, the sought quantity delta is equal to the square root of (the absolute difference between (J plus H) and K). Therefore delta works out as 0.37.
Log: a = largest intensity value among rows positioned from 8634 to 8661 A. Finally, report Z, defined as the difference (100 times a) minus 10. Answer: 751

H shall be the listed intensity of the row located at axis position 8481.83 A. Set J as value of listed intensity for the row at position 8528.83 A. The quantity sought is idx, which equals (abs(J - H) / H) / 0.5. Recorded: 0.07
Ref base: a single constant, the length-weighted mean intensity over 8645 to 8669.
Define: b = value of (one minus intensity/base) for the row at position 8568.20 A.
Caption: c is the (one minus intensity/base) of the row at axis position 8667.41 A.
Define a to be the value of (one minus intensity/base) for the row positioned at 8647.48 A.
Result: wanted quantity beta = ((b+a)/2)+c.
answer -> -0.02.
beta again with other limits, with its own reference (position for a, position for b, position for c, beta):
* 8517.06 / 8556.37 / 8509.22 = -0.18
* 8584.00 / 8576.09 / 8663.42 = -0.06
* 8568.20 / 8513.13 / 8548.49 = 0.05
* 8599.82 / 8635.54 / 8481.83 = -0.21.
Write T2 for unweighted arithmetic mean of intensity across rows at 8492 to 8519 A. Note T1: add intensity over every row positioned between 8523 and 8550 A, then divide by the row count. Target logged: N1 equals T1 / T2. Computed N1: 0.91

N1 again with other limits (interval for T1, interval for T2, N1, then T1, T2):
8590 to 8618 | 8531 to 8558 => 1.16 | 7.45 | 6.4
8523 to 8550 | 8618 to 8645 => 0.85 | 6.38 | 7.5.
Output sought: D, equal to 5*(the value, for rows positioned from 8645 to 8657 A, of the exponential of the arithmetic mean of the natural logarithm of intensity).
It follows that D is 35.1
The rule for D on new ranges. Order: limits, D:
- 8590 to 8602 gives 37.1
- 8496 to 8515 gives 34.9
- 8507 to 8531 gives 35.8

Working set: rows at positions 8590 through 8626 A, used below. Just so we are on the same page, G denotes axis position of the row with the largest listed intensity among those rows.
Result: 8615.68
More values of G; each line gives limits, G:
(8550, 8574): 8556.37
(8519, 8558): 8556.37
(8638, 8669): 8647.48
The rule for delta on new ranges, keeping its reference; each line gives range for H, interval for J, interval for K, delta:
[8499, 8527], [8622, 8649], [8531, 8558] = 0.38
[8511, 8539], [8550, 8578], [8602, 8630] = 0.26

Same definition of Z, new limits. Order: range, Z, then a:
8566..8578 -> 698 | 7.079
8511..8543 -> 719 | 7.291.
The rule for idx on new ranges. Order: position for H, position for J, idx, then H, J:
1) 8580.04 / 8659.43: 0.35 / 7.643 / 6.316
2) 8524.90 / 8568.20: 0.11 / 7.252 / 6.87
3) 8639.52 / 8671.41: 0.23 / 7.511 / 6.663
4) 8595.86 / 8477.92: 0.02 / 7.334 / 7.423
